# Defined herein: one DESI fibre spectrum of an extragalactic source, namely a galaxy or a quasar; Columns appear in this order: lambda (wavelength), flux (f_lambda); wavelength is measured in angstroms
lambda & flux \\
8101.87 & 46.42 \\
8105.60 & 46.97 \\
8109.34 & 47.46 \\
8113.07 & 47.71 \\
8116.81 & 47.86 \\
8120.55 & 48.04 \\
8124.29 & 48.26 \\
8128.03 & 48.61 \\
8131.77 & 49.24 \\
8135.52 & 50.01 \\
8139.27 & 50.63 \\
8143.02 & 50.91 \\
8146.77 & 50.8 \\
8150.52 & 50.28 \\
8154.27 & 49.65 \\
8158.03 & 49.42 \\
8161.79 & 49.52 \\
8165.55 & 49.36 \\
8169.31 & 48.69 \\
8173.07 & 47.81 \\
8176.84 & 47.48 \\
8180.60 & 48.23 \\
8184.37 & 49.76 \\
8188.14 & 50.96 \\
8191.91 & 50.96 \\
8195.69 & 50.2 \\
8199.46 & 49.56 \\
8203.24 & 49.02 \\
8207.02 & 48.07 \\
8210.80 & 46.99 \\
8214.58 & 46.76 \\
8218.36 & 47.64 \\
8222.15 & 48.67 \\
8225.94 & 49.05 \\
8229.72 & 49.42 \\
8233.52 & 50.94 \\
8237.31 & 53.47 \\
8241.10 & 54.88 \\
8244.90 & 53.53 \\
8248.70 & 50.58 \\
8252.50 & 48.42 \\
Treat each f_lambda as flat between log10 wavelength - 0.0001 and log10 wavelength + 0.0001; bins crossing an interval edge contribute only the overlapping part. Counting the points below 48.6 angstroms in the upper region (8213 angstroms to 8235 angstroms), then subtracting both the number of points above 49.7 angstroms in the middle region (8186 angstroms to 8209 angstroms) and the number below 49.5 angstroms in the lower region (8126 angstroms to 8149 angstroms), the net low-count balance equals -3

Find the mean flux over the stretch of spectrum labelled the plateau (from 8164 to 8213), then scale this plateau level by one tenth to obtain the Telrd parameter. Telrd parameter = 4.90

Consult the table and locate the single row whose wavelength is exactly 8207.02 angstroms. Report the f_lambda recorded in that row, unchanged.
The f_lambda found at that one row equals 48.07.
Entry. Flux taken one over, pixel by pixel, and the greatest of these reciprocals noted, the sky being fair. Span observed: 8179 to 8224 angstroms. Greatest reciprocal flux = 0.0214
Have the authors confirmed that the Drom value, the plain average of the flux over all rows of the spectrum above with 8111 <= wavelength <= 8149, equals 49.2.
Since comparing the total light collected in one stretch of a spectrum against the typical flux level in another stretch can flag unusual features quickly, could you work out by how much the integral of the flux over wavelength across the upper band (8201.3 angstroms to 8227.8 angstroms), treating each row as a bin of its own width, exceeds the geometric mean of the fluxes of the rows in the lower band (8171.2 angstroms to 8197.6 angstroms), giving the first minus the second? 1223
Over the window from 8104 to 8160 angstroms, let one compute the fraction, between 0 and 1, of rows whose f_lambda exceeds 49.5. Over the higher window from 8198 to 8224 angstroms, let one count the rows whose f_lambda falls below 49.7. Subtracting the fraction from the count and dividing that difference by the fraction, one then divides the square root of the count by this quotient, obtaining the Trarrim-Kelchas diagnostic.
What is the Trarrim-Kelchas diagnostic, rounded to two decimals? 0.16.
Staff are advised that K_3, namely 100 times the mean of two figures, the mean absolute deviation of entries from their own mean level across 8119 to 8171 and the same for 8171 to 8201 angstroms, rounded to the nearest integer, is 94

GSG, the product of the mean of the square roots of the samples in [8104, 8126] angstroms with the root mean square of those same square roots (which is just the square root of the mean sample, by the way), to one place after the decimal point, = 47.7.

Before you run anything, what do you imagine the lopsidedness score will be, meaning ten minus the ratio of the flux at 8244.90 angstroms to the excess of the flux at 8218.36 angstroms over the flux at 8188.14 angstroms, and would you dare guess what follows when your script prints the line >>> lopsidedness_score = 26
